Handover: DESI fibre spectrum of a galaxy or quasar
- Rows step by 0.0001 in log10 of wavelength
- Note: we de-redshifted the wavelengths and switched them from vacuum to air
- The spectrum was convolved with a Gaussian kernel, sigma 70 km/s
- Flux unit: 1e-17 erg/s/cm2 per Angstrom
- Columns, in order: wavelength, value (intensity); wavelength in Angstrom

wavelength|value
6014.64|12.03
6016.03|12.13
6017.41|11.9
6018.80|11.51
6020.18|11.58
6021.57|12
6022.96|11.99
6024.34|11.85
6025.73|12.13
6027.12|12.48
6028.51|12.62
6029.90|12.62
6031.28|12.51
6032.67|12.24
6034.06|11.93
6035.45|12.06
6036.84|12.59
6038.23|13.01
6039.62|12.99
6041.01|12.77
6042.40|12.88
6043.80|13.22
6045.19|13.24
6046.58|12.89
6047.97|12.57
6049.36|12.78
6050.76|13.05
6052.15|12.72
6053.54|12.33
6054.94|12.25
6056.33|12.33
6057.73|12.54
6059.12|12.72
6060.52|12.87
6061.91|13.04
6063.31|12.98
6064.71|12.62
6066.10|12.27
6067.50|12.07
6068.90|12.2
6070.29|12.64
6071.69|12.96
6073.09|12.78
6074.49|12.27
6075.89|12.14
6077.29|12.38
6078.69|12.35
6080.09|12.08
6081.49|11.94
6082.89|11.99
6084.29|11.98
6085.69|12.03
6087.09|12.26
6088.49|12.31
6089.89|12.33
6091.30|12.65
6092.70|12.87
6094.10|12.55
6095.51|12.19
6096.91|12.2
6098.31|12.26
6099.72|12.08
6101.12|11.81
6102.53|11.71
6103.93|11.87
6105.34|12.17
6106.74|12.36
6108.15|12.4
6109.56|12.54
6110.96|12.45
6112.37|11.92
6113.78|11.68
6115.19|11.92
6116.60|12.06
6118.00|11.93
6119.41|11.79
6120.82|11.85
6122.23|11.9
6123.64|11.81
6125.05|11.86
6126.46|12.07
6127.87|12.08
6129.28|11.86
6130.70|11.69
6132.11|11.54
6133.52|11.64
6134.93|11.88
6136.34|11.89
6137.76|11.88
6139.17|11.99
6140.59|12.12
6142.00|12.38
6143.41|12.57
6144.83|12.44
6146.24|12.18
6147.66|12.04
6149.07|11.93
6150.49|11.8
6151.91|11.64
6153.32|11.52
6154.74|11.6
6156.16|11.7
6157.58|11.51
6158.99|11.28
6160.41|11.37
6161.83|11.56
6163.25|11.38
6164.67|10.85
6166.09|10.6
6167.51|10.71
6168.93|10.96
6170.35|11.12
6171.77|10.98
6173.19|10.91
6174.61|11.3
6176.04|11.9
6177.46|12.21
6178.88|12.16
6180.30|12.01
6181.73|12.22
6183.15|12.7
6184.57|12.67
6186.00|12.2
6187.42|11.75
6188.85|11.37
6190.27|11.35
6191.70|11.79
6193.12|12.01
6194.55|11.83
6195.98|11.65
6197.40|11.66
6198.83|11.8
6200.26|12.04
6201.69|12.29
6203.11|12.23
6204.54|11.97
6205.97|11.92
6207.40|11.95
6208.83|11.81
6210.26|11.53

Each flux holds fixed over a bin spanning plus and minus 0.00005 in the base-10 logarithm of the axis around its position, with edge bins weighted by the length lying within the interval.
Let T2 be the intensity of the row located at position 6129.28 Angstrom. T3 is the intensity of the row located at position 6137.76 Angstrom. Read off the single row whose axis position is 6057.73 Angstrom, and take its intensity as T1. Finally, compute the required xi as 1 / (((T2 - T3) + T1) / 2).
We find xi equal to 0.16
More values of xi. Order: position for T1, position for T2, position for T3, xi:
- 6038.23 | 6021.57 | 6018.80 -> 0.15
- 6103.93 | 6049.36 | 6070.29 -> 0.17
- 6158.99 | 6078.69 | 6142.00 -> 0.18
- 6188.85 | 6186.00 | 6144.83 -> 0.18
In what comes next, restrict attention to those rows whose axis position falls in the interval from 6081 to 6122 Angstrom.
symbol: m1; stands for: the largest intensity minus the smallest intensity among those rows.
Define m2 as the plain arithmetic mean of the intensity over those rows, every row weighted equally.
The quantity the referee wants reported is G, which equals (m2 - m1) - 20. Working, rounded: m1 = 1.19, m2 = 12.1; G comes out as -9.05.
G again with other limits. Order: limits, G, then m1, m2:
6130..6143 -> -8.95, 0.84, 11.9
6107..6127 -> -8.85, 0.86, 12.0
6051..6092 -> -8.69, 1.10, 12.4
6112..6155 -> -9.13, 1.05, 11.9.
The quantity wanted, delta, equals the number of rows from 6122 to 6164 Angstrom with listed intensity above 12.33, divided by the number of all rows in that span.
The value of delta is 0.10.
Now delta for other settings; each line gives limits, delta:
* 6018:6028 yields 0.14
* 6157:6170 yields 0.00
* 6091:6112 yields 0.47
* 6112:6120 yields 0.00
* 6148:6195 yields 0.06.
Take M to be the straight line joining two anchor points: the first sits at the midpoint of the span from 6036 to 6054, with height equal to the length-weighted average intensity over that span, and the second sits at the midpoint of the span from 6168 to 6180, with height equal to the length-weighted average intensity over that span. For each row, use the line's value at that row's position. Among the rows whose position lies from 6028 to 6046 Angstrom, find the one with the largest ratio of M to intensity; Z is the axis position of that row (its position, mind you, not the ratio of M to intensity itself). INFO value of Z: 6034.06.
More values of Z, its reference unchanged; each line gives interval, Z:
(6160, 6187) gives 6166.09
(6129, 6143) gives 6132.11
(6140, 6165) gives 6164.67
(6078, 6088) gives 6081.49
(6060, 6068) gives 6067.50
